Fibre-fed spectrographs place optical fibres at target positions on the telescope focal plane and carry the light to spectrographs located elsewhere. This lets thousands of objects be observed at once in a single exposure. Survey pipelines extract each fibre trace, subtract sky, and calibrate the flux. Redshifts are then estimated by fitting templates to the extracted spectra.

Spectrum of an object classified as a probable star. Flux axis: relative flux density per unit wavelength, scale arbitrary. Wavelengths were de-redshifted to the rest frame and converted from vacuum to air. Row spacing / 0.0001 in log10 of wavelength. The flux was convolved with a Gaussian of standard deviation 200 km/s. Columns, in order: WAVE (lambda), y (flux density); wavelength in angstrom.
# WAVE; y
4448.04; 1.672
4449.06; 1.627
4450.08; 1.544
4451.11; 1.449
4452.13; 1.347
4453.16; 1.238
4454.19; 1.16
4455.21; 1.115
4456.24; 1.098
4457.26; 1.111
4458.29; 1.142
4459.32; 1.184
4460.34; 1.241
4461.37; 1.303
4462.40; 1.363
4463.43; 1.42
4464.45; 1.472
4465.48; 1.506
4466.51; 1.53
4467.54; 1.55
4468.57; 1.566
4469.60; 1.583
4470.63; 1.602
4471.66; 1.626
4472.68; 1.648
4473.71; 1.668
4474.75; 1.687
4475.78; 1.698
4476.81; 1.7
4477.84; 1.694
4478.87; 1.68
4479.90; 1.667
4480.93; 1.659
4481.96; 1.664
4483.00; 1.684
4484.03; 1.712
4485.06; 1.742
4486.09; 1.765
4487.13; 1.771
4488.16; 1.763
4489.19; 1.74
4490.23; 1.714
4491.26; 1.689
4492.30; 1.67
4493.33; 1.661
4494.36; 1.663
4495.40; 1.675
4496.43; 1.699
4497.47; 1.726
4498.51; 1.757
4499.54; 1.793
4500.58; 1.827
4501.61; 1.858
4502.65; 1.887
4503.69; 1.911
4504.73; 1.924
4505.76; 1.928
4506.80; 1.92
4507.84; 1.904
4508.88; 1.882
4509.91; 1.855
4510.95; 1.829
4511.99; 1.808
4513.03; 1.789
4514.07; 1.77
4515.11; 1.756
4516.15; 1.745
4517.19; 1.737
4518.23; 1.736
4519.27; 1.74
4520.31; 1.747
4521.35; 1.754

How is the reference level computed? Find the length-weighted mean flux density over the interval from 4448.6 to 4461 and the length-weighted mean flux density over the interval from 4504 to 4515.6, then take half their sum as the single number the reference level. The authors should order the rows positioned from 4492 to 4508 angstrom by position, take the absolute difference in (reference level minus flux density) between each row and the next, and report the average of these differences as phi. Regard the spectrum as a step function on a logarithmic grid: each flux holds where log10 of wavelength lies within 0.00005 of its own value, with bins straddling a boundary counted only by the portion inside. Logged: 0.0200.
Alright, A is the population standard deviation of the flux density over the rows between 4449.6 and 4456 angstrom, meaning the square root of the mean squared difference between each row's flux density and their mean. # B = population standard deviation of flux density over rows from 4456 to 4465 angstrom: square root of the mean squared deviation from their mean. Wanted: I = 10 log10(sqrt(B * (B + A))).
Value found -7.2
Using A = 0.153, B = 0.130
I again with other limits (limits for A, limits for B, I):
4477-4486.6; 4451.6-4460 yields -10.3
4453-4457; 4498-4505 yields -11.0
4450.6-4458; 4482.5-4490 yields -11.7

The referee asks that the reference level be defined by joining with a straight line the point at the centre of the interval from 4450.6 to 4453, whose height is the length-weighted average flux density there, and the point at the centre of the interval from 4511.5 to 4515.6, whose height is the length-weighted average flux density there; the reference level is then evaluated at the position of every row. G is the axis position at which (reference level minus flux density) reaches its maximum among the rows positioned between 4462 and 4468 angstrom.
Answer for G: 4462.40 angstrom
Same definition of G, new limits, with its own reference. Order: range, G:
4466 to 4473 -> 4466.51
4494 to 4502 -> 4494.36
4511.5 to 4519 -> 4518.23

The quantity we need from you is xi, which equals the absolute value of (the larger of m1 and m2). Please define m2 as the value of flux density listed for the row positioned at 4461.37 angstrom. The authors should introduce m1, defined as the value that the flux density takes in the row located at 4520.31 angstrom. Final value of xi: 1.75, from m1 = 1.747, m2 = 1.303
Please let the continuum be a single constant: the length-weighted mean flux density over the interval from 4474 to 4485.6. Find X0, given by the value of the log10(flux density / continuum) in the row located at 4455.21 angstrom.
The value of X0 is -0.18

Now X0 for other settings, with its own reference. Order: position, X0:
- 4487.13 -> 0.02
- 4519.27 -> 0.01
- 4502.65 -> 0.05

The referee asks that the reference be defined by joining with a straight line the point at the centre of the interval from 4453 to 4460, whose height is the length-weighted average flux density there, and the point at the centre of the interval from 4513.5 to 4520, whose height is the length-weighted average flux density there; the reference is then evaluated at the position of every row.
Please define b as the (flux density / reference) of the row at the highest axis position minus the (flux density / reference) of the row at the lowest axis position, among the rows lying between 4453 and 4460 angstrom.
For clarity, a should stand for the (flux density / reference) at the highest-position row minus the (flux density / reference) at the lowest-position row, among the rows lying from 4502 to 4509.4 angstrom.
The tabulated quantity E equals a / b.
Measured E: 0.4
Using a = -0.05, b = -0.10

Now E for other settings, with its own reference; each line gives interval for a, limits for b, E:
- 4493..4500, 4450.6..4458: -0.1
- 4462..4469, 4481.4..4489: 6.0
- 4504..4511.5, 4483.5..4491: 2.0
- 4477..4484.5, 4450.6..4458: 0.1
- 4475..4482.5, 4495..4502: -1.1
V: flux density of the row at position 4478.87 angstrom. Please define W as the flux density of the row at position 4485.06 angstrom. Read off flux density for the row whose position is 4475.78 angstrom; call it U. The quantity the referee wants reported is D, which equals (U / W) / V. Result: 0.58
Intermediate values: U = 1.698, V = 1.68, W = 1.742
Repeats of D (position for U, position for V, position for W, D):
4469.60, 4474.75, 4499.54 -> 0.52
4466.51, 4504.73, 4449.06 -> 0.49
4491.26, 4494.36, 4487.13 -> 0.57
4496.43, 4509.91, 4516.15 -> 0.52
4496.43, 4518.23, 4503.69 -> 0.51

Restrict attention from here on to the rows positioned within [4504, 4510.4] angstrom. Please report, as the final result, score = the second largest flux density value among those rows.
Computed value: 1.924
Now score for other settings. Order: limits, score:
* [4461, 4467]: 1.506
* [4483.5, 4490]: 1.765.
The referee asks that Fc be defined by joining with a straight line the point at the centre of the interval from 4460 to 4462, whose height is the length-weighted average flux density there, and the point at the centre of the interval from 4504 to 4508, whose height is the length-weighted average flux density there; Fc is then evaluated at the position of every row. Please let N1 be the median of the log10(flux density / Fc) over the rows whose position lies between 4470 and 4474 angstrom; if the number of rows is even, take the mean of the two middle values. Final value 0.057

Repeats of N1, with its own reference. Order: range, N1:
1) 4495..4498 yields -0.021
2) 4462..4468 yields 0.048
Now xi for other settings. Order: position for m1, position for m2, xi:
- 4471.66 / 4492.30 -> 1.67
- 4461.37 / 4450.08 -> 1.54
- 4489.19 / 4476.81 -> 1.74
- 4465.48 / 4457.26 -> 1.51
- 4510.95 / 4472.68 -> 1.83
